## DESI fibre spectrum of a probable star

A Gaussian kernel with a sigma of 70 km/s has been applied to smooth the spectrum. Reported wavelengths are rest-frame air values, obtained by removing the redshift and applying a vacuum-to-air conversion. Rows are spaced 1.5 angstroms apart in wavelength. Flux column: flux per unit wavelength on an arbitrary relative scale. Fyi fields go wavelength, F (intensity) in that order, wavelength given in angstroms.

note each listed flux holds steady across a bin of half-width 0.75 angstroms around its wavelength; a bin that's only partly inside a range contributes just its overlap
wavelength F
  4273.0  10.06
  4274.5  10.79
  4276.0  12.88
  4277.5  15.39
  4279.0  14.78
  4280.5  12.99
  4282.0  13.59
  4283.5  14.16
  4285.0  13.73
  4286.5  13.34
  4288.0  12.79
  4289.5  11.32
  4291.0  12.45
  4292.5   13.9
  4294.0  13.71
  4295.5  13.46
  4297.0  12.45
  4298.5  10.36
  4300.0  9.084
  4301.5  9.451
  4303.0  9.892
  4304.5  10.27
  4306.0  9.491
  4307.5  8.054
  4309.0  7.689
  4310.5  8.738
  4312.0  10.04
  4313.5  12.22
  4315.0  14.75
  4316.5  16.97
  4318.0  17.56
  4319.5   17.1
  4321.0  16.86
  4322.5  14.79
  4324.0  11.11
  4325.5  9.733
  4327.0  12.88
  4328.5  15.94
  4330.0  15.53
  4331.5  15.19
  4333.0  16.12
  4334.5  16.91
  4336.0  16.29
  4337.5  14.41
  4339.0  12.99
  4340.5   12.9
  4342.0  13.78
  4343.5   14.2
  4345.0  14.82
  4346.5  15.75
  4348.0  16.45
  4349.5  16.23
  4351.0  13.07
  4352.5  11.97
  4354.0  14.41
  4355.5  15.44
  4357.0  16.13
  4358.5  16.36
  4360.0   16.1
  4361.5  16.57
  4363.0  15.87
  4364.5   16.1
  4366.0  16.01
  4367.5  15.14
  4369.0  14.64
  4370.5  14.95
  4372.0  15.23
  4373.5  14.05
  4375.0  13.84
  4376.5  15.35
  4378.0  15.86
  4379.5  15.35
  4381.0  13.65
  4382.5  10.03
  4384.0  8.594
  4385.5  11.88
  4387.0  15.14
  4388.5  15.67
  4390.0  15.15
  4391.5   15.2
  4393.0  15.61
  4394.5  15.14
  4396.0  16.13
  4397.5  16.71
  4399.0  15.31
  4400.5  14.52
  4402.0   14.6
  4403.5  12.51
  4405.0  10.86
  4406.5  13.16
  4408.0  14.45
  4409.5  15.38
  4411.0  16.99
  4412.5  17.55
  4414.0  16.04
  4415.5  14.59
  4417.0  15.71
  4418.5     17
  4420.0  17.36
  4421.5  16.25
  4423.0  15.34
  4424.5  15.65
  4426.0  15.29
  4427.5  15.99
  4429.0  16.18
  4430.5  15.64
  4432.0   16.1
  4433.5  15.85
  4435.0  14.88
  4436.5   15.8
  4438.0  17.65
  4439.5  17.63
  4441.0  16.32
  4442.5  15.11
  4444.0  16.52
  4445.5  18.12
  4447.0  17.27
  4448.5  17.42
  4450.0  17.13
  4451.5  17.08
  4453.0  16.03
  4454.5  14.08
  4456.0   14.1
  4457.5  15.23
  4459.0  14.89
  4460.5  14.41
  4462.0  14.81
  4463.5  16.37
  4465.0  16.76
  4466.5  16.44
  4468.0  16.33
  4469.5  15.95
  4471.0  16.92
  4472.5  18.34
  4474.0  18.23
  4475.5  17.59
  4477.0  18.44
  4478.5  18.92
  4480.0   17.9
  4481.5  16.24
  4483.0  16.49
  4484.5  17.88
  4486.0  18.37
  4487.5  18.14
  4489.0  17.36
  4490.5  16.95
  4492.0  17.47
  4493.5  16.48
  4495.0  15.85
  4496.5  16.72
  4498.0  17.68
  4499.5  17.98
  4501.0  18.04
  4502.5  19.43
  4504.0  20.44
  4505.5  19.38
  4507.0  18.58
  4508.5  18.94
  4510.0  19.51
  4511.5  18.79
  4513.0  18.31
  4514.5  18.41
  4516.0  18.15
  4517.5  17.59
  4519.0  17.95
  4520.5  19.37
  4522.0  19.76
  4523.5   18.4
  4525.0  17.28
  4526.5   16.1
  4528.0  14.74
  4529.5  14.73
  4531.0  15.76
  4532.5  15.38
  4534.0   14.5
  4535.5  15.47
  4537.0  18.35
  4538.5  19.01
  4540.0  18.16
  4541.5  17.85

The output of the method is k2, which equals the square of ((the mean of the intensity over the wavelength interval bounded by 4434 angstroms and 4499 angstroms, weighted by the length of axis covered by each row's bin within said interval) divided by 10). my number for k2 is 2.8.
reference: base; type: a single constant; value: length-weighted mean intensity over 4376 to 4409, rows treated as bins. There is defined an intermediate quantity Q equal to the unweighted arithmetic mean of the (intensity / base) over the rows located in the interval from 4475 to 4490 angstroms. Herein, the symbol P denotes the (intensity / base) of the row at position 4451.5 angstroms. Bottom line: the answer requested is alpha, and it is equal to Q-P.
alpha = 0.05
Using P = 1.21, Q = 1.25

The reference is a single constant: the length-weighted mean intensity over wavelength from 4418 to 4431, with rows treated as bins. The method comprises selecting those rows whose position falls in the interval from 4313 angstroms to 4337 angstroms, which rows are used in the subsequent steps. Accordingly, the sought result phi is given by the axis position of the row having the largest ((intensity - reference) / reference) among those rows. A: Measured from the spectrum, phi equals 4318.0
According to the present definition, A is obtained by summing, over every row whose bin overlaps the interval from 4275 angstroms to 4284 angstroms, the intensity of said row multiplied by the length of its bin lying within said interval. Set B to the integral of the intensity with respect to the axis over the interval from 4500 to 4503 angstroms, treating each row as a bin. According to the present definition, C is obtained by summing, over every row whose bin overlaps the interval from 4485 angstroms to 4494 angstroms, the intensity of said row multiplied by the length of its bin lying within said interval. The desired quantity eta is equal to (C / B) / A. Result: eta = 0.023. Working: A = 125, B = 56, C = 158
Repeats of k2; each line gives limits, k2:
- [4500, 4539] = 3.2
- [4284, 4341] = 1.7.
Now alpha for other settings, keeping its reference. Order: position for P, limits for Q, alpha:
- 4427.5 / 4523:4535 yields -0.01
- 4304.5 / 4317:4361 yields 0.33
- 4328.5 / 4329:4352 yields -0.07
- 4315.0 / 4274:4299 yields -0.12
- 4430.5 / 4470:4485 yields 0.15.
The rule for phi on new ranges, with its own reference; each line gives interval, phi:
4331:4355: 4334.5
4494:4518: 4504.0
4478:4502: 4478.5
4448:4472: 4448.5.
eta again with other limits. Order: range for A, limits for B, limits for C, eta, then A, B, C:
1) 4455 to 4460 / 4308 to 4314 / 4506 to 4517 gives 0.049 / 73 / 57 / 205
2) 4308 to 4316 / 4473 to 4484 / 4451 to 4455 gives 0.004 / 86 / 195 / 63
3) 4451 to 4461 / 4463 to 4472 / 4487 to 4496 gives 0.007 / 151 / 149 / 153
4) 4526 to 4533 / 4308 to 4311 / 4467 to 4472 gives 0.031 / 107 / 24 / 82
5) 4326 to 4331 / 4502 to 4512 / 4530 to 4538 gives 0.009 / 73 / 193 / 128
